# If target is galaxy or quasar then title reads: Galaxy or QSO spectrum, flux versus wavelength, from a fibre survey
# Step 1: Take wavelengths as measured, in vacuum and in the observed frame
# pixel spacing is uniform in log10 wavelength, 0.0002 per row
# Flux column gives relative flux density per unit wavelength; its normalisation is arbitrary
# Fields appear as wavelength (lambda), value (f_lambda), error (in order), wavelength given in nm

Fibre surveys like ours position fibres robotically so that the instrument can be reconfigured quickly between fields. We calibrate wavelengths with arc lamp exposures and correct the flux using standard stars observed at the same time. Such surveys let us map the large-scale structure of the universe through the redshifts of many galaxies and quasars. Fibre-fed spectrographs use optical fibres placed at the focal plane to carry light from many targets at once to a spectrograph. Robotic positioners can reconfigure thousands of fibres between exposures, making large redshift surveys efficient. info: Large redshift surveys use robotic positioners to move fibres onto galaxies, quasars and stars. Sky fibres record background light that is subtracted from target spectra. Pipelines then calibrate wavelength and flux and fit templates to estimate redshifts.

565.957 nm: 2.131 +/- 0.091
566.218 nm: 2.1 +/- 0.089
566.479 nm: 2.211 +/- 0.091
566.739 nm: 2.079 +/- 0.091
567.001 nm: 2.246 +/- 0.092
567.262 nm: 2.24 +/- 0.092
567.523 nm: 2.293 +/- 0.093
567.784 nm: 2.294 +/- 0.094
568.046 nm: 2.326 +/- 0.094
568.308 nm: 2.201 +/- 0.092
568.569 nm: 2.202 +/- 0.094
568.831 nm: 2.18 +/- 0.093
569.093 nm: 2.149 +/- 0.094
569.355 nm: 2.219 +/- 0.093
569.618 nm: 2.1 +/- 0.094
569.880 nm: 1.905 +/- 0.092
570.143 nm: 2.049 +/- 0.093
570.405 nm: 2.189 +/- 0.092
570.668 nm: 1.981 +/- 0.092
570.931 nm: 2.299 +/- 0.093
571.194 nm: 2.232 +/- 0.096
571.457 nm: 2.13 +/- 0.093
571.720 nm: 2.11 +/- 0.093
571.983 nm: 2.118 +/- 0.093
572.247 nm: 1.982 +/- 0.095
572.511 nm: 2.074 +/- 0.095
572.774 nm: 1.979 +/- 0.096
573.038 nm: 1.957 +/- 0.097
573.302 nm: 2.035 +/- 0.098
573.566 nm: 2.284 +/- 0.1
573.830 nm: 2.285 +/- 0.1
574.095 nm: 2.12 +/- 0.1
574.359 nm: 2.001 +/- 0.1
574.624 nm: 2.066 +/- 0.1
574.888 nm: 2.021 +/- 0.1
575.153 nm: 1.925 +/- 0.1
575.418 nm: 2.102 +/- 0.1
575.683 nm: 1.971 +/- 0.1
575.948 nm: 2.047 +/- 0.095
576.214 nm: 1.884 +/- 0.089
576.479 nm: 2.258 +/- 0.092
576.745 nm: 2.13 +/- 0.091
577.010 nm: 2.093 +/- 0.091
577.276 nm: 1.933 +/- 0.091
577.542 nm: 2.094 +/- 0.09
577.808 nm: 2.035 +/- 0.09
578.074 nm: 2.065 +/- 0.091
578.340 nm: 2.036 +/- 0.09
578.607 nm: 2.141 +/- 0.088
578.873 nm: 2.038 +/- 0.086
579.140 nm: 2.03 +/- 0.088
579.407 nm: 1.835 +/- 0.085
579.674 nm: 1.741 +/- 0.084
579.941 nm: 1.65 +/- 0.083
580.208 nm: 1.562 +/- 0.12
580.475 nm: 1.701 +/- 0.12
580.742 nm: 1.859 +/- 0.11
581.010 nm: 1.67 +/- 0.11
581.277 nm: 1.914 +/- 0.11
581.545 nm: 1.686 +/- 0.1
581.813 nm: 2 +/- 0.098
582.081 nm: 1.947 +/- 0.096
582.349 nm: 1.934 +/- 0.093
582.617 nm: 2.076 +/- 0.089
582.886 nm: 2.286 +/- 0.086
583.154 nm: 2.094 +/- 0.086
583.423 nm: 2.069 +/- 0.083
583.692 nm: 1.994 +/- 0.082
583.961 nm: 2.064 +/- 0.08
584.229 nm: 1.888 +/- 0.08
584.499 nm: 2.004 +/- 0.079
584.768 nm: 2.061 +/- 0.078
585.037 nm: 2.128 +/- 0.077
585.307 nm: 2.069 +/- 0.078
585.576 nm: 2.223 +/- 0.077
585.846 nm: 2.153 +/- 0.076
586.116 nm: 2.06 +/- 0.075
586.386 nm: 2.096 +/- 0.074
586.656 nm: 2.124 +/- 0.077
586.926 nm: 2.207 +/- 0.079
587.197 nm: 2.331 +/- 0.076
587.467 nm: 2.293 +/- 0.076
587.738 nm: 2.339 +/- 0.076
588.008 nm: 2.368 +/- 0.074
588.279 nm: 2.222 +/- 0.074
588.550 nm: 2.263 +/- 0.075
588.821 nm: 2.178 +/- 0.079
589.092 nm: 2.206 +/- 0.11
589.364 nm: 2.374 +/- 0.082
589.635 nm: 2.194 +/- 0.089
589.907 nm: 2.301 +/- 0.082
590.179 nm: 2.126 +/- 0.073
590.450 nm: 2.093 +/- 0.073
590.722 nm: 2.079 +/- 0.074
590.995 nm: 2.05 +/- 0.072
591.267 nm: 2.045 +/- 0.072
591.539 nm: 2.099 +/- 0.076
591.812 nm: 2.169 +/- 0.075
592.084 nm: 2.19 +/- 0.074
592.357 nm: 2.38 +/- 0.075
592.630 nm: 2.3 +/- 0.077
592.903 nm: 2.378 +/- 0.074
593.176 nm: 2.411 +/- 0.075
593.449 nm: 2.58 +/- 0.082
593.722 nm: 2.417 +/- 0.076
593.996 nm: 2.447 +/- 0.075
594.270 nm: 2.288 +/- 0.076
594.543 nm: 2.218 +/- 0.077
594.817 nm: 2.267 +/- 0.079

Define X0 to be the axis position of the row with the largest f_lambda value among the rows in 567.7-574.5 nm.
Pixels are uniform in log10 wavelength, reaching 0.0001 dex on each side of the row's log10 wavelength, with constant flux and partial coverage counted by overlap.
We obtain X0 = 568.046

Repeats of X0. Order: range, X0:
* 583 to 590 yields 589.364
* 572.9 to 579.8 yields 573.830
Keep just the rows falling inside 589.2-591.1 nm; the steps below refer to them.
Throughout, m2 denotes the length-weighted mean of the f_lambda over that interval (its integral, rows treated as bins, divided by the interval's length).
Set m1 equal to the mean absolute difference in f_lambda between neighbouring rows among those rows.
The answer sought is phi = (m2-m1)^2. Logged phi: 4.35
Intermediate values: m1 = 0.09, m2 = 2.18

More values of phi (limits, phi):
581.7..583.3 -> 3.74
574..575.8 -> 3.70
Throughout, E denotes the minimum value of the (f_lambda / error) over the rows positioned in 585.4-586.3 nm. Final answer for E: 27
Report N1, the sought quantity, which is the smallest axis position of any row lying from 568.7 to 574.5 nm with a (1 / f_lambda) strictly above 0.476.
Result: 569.618 nm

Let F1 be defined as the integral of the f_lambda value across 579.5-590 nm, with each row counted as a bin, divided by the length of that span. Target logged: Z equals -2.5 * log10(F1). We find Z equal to -0.78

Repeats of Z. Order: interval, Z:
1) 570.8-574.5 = -0.81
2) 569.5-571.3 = -0.81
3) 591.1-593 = -0.86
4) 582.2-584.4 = -0.78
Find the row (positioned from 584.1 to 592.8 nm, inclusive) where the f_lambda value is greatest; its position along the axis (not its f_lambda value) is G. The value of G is 592.357 nm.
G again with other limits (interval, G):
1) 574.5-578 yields 576.479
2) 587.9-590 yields 589.364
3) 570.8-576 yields 570.931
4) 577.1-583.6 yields 582.886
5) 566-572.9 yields 568.046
